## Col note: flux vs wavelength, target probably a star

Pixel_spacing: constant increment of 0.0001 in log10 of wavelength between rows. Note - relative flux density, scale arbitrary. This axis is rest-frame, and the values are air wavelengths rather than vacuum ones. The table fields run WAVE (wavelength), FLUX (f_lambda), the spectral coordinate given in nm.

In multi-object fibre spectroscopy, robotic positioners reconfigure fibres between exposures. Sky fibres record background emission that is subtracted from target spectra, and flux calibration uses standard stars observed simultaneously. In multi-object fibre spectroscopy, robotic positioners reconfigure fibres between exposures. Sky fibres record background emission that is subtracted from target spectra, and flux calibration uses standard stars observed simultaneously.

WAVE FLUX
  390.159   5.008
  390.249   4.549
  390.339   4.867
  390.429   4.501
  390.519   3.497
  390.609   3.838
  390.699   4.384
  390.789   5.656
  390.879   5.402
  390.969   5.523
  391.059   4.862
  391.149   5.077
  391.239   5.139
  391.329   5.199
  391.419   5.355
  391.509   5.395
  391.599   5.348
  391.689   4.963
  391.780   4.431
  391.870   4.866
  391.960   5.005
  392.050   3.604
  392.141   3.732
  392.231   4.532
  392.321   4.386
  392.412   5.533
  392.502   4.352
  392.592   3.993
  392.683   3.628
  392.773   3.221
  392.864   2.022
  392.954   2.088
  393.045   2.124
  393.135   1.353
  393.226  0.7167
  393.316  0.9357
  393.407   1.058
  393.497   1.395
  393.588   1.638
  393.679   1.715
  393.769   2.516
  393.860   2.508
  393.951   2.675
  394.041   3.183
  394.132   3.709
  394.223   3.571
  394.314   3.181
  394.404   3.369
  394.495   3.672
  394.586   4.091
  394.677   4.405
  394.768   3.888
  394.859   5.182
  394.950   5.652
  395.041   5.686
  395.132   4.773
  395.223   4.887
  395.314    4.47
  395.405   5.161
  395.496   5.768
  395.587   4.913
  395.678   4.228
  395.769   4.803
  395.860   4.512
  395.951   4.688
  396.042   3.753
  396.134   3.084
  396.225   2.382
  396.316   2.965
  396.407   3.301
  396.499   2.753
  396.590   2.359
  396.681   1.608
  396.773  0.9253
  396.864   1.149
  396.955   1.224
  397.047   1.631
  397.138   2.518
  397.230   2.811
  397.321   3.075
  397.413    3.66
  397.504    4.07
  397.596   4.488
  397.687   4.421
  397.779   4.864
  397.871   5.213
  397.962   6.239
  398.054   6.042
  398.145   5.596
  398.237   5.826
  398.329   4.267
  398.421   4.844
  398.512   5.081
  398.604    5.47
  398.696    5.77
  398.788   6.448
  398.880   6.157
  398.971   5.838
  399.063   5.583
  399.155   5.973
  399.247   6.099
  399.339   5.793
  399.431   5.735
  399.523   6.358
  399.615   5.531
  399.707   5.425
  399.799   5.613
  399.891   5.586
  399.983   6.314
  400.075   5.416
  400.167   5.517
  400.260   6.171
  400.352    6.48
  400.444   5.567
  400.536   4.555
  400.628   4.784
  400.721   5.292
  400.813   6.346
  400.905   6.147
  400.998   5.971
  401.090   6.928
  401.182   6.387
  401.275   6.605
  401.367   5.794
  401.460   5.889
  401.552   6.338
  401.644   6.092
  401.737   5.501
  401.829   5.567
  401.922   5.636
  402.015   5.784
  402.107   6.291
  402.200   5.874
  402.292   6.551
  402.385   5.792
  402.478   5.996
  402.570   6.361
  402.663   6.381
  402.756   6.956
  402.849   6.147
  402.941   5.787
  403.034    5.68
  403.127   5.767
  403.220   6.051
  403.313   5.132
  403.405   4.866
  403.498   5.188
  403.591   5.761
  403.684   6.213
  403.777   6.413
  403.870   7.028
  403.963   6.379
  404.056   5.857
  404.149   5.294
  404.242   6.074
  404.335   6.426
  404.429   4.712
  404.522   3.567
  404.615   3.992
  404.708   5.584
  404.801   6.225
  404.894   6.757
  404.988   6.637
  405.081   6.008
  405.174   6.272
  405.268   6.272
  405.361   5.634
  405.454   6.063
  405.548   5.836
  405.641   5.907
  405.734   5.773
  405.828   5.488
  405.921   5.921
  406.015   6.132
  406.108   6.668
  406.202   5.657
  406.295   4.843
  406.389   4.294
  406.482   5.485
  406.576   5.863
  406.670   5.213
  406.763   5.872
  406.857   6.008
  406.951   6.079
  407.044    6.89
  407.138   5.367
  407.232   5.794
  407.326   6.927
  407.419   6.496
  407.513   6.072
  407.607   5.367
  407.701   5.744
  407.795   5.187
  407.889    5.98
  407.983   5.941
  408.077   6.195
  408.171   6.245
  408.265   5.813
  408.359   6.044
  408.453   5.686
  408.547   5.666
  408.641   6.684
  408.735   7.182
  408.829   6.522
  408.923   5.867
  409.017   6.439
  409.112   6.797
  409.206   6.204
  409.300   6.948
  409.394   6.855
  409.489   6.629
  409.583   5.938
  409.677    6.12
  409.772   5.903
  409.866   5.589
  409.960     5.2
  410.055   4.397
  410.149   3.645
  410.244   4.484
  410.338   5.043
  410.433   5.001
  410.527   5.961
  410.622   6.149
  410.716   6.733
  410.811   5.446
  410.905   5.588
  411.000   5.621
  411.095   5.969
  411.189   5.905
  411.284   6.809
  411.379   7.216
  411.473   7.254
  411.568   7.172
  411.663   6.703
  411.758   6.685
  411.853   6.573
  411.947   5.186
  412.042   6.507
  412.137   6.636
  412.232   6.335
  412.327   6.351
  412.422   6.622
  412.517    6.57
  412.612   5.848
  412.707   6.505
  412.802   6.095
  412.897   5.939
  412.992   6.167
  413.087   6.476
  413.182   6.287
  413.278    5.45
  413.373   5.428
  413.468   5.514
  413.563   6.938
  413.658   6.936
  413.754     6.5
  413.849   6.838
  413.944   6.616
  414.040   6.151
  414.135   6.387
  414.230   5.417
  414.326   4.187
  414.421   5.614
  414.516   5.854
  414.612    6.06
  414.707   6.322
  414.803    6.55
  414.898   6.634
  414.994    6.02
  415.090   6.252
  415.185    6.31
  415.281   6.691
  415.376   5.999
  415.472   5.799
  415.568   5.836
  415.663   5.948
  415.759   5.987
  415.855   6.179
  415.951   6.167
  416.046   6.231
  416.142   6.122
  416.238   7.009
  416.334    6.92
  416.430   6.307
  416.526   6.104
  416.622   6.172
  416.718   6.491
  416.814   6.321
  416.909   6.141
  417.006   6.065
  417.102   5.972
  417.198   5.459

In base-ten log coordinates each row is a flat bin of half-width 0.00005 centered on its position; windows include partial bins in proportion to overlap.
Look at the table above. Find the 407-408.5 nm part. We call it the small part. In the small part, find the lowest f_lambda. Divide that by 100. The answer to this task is 0.052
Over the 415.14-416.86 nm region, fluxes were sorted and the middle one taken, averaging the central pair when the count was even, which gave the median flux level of 6.18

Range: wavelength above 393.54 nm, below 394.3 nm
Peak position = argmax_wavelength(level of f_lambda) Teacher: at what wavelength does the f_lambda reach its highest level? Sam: 394.132 nm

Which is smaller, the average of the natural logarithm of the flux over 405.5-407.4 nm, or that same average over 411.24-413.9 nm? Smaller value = 1.8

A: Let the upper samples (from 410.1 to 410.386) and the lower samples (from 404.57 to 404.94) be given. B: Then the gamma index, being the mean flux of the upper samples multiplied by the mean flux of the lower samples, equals 24.8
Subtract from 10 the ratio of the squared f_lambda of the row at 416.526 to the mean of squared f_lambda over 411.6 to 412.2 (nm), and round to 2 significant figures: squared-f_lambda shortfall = 9.1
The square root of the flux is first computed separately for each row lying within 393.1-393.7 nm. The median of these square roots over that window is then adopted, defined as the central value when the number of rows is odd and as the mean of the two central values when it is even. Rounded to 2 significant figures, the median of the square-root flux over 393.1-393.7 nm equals 1.2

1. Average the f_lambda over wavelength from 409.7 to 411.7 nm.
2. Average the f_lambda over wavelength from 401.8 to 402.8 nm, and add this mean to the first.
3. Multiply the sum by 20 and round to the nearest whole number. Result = 238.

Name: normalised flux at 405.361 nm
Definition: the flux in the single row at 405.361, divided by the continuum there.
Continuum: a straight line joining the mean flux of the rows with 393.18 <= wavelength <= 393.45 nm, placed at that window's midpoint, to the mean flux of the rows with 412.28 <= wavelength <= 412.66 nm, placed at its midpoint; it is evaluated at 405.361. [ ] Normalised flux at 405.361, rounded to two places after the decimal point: 1.30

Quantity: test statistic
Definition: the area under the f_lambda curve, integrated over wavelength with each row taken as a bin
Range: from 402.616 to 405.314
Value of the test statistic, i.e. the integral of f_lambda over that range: 16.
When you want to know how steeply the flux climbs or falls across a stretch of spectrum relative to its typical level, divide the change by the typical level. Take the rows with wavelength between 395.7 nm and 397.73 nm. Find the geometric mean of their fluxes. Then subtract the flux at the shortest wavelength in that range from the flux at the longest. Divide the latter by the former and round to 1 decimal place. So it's -0.1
